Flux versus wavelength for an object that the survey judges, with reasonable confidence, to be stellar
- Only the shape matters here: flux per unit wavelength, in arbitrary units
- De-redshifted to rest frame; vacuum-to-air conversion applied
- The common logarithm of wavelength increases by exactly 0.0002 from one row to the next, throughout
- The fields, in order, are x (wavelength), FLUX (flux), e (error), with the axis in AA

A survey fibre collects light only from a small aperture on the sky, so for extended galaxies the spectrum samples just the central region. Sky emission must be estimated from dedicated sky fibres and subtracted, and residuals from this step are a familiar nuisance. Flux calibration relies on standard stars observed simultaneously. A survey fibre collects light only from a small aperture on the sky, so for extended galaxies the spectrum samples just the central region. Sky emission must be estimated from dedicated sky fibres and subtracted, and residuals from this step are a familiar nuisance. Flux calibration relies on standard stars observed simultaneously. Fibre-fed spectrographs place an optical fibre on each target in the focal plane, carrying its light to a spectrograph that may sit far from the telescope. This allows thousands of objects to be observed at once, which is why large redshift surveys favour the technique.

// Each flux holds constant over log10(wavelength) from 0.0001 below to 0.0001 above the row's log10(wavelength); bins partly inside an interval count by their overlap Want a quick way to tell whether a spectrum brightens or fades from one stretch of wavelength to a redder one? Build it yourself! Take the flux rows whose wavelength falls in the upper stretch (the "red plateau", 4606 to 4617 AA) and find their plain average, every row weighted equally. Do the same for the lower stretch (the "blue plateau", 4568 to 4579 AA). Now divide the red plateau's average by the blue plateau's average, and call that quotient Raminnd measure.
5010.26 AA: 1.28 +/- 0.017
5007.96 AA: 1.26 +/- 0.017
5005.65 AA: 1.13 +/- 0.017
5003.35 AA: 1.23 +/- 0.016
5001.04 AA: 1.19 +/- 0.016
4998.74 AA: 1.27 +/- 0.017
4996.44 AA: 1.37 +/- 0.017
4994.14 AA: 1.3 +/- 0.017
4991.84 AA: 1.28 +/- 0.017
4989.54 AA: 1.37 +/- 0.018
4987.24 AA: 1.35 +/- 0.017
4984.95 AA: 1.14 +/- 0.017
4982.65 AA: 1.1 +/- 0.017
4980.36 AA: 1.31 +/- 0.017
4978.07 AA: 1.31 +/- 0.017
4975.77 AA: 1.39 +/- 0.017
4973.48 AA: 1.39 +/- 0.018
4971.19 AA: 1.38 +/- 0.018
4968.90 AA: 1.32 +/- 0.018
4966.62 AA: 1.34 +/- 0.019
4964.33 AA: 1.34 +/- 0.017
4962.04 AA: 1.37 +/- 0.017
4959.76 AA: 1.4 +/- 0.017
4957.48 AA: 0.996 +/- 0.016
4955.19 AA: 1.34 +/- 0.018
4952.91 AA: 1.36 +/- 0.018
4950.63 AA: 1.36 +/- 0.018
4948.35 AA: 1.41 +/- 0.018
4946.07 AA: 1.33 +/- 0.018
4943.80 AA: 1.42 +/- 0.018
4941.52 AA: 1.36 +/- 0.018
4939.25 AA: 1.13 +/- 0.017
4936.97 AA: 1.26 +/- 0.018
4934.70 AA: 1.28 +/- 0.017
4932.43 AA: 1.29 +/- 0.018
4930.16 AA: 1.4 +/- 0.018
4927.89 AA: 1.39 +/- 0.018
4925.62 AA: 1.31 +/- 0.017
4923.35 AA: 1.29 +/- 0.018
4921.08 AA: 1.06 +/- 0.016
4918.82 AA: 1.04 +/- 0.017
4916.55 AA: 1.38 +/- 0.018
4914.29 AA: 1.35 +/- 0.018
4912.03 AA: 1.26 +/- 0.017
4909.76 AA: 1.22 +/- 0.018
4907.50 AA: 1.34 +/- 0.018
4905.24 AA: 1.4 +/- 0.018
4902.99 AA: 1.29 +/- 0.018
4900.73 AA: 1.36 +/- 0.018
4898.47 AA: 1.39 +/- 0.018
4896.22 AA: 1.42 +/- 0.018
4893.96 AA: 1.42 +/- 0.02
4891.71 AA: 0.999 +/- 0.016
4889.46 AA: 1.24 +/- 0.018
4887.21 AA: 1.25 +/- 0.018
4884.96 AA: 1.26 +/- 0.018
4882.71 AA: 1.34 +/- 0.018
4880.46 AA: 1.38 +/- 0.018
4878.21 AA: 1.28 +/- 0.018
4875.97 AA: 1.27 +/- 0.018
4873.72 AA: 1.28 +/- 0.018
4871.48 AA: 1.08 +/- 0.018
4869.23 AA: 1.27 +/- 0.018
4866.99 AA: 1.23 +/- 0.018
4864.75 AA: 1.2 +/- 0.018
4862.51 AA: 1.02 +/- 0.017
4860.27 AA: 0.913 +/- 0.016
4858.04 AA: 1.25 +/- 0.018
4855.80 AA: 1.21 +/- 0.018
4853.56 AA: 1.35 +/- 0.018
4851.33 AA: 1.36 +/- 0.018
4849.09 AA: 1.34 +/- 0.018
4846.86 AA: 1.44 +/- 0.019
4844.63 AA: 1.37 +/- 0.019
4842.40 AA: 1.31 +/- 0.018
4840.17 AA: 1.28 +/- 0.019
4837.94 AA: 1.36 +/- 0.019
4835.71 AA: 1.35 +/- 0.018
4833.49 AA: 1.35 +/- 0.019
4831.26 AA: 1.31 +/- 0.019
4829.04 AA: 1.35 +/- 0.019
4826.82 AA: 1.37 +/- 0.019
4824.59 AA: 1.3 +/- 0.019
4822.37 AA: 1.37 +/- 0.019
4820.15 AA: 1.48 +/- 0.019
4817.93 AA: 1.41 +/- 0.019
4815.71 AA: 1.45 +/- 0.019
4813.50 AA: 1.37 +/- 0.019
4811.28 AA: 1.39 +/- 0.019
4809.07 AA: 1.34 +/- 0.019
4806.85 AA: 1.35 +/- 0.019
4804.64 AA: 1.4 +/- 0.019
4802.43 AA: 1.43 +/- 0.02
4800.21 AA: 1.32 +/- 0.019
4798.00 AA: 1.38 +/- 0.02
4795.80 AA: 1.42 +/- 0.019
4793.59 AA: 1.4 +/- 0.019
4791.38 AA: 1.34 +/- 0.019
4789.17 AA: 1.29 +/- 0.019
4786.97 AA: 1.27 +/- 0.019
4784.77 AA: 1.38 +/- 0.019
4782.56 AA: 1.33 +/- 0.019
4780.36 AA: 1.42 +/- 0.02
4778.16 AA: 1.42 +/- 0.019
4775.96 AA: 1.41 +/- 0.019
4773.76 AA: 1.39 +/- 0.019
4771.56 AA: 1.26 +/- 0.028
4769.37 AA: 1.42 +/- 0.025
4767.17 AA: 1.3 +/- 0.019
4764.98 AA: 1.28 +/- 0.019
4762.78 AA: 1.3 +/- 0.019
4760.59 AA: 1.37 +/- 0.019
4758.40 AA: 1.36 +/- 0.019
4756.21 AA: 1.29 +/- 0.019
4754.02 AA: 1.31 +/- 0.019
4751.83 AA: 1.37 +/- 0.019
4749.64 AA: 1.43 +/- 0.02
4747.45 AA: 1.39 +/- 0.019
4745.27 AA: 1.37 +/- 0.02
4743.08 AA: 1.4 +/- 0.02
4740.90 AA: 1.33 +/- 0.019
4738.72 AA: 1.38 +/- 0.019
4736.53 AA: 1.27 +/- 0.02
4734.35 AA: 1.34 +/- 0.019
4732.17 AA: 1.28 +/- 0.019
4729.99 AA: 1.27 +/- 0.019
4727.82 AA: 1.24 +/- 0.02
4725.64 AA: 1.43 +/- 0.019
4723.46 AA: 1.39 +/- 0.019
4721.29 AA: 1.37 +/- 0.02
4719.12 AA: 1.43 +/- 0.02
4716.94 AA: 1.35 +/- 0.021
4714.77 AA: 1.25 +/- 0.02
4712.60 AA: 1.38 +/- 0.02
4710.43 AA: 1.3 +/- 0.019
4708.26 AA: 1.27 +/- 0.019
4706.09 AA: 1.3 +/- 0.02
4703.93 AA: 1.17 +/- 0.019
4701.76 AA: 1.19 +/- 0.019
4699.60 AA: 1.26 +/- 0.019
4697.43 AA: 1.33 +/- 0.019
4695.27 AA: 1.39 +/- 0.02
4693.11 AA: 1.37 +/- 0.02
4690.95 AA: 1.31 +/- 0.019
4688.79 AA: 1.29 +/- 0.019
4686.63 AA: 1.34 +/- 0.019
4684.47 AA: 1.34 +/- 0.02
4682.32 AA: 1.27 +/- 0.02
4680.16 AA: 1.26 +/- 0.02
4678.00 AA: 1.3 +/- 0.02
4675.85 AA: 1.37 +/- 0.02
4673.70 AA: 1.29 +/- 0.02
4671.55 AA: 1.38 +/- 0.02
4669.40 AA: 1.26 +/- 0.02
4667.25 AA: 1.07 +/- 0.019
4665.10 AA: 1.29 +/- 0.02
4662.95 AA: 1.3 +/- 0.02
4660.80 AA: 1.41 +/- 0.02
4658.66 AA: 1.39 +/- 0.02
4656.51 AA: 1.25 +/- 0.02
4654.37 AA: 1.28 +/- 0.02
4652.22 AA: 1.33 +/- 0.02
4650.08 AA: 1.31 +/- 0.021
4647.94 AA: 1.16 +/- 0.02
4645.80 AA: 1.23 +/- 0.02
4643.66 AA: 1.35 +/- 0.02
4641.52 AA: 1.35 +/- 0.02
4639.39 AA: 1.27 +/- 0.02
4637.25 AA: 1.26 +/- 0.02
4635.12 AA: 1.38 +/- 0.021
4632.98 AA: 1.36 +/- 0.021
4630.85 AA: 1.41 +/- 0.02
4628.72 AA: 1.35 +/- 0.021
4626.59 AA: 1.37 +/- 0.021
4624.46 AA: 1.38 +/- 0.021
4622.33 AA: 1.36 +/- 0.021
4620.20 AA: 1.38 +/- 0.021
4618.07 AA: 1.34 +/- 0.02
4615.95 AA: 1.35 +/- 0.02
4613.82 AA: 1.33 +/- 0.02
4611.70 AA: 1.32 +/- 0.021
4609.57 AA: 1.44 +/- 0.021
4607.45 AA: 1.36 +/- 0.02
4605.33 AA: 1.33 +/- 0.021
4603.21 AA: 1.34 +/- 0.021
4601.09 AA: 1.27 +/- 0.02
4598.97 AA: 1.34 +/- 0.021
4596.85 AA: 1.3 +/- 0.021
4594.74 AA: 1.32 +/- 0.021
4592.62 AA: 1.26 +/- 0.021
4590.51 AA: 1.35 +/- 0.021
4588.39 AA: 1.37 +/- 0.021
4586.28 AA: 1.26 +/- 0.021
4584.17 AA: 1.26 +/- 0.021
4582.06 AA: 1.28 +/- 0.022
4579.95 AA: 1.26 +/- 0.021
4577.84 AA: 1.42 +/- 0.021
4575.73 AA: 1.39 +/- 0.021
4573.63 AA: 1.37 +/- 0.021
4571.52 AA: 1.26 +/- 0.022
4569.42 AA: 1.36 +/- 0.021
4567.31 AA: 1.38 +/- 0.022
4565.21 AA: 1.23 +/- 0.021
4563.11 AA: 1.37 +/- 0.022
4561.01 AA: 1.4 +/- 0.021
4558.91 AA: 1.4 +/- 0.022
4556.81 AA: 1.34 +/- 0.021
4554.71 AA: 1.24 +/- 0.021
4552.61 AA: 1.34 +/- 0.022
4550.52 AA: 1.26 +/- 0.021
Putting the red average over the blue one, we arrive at 1.00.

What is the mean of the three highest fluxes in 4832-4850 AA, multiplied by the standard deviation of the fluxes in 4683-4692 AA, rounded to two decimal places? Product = 0.03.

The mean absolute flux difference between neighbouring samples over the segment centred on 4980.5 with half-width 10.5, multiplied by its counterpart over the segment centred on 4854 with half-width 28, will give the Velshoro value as 0.0055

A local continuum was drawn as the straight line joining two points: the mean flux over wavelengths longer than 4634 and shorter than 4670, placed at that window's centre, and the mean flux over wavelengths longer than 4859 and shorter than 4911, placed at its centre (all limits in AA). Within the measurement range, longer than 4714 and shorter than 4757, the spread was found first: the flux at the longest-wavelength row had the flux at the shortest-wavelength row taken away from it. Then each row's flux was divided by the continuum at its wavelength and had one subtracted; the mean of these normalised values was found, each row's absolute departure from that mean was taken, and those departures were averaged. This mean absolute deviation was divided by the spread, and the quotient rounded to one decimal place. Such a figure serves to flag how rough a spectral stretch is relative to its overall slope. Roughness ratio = 1.0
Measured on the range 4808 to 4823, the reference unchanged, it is 1.0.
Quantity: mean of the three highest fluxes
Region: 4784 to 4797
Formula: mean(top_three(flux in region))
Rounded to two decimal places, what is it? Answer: 1.40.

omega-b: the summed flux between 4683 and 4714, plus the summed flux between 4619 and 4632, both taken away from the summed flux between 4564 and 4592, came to -9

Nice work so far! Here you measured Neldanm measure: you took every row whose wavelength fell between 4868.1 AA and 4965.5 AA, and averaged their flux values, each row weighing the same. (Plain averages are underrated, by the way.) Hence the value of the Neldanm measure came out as 1.293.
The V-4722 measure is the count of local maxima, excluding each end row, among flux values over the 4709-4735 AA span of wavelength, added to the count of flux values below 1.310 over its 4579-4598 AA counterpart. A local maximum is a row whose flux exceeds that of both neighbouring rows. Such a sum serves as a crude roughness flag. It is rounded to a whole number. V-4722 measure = 9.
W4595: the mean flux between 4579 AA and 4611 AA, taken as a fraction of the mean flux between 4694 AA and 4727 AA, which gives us 1.00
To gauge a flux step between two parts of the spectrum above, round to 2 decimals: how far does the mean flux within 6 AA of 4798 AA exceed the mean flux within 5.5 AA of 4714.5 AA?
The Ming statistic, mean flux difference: 0.05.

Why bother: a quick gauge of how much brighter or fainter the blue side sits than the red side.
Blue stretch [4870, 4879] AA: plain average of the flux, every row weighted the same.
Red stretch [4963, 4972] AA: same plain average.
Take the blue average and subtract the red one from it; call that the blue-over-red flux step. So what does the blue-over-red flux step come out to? -0.12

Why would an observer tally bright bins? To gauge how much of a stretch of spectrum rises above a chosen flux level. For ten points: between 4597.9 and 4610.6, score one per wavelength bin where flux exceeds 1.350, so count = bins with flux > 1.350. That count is 2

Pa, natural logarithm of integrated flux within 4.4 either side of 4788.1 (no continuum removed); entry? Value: 2.45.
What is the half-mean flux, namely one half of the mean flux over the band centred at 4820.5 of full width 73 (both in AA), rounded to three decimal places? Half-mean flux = 0.679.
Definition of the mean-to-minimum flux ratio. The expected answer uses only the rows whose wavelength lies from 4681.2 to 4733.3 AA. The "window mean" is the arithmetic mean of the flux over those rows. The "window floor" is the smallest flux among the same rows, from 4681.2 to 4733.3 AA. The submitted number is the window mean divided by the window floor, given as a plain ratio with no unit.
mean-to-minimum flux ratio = 1.12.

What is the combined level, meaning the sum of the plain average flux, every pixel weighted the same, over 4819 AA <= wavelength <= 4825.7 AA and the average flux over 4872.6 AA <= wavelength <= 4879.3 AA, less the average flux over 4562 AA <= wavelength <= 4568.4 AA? 1.33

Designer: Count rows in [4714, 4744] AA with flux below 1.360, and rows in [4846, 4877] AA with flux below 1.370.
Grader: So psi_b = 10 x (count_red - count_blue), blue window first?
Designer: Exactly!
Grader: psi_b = 50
